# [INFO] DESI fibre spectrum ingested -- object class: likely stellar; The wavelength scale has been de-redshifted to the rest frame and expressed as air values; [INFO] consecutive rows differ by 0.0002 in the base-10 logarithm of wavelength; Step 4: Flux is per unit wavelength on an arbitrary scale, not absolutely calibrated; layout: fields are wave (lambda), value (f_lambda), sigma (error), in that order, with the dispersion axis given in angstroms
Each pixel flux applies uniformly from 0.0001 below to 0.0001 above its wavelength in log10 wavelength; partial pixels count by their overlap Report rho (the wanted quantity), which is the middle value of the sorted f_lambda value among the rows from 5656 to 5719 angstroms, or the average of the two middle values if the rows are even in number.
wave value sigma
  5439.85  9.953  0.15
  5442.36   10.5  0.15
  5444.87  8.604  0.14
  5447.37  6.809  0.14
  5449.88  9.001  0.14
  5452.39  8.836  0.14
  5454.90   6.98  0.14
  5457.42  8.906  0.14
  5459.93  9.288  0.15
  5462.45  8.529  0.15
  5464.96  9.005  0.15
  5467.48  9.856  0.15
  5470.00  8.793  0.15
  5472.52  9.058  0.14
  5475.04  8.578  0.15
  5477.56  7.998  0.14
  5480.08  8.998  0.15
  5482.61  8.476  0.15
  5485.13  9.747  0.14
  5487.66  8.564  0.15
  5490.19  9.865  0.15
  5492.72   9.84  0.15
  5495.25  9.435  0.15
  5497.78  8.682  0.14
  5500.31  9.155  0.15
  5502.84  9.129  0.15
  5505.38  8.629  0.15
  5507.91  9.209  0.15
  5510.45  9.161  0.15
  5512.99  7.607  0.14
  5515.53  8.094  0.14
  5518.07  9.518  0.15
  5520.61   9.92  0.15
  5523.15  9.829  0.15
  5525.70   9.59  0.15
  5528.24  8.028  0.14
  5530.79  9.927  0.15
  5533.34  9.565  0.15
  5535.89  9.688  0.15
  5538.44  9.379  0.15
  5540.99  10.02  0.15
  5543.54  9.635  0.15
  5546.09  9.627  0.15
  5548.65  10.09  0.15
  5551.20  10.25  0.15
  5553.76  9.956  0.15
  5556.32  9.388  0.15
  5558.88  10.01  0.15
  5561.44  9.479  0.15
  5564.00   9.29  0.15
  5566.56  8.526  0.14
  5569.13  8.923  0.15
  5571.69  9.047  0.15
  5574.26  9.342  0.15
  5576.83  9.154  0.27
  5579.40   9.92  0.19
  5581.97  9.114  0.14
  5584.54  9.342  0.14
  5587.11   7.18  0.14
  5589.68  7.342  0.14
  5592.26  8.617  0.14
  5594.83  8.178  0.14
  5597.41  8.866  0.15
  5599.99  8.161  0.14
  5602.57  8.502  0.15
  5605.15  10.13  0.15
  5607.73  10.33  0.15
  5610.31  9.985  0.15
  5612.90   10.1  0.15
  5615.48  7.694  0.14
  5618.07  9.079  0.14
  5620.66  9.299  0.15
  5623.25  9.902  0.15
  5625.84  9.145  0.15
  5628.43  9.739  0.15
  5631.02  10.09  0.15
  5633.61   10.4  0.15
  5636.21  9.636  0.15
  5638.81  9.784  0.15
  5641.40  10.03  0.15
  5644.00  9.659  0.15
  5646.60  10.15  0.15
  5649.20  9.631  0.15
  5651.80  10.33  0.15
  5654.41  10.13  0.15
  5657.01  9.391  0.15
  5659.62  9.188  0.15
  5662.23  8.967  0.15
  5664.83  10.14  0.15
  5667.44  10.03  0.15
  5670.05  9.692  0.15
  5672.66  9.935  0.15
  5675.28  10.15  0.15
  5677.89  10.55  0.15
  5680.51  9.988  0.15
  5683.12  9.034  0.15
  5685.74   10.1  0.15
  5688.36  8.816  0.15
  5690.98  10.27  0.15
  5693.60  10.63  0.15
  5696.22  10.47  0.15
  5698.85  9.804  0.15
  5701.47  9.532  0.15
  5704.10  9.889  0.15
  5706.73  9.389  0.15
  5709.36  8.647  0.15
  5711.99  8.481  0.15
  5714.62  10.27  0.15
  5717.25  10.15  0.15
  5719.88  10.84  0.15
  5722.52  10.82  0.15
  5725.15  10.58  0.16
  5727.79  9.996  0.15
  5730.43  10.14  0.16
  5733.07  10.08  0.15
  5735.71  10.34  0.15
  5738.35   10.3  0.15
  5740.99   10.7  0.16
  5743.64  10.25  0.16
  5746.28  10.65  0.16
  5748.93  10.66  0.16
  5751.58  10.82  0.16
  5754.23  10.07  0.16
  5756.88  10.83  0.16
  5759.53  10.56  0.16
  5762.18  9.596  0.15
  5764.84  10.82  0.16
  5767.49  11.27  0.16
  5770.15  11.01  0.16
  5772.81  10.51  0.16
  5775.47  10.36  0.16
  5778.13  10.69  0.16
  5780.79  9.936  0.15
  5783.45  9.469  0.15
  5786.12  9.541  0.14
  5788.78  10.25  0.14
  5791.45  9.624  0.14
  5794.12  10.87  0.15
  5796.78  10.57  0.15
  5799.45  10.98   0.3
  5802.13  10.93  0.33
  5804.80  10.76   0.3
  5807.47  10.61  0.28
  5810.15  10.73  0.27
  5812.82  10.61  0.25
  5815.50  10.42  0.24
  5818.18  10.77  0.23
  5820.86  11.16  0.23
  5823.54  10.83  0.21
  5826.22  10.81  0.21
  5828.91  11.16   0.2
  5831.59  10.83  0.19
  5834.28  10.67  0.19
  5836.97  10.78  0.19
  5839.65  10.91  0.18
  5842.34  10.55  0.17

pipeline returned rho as 9.9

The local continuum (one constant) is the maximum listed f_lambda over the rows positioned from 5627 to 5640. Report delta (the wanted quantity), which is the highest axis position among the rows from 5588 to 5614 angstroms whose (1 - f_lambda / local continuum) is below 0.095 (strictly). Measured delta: 5612.90 angstroms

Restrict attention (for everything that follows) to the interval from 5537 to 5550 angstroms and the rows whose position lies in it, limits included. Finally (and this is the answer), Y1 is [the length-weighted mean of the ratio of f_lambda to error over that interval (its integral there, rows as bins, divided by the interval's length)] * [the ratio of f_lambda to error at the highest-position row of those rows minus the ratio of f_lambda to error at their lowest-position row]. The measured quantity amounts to 308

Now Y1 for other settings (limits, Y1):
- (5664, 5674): -91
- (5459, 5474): 170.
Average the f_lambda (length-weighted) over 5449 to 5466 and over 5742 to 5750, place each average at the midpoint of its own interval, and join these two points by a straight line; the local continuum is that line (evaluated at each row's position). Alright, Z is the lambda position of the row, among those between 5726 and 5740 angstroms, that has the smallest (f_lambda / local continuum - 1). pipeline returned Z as 5727.79 angstroms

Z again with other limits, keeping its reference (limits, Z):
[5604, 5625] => 5615.48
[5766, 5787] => 5783.45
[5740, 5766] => 5762.18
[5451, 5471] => 5454.90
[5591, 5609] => 5599.99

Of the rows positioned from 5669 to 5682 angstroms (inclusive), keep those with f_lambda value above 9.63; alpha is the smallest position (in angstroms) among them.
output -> 5670.05 angstroms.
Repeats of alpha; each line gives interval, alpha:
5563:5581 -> 5579.40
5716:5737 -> 5717.25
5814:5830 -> 5815.50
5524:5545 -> 5530.79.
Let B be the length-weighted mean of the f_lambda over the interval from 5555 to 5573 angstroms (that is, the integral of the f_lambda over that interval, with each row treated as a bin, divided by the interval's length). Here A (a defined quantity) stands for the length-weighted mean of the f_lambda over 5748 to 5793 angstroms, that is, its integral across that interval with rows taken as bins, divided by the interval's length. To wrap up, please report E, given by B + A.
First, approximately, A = 10.4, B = 9.2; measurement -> 19.6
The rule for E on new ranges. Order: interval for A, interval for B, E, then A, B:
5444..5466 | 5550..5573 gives 17.9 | 8.4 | 9.4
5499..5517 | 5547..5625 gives 17.9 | 8.7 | 9.2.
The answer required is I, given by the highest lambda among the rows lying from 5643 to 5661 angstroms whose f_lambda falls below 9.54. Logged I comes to 5659.62 angstroms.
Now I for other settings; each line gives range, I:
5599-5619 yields 5618.07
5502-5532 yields 5528.24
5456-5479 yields 5477.56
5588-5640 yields 5625.84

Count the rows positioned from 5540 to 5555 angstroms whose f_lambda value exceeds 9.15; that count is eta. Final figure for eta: 6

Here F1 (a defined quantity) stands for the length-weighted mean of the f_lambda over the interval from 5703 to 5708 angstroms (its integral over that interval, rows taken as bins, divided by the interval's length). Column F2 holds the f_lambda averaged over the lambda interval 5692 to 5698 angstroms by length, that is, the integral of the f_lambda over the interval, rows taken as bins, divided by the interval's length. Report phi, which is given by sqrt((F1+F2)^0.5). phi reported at 2.12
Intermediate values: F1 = 9.6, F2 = 10.5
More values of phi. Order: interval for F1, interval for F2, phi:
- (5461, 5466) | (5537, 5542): 2.07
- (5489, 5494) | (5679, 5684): 2.10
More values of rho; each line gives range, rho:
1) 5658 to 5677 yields 9.9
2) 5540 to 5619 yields 9.3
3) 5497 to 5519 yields 9.1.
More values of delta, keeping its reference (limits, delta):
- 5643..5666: 5664.83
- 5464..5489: 5485.13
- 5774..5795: 5794.12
